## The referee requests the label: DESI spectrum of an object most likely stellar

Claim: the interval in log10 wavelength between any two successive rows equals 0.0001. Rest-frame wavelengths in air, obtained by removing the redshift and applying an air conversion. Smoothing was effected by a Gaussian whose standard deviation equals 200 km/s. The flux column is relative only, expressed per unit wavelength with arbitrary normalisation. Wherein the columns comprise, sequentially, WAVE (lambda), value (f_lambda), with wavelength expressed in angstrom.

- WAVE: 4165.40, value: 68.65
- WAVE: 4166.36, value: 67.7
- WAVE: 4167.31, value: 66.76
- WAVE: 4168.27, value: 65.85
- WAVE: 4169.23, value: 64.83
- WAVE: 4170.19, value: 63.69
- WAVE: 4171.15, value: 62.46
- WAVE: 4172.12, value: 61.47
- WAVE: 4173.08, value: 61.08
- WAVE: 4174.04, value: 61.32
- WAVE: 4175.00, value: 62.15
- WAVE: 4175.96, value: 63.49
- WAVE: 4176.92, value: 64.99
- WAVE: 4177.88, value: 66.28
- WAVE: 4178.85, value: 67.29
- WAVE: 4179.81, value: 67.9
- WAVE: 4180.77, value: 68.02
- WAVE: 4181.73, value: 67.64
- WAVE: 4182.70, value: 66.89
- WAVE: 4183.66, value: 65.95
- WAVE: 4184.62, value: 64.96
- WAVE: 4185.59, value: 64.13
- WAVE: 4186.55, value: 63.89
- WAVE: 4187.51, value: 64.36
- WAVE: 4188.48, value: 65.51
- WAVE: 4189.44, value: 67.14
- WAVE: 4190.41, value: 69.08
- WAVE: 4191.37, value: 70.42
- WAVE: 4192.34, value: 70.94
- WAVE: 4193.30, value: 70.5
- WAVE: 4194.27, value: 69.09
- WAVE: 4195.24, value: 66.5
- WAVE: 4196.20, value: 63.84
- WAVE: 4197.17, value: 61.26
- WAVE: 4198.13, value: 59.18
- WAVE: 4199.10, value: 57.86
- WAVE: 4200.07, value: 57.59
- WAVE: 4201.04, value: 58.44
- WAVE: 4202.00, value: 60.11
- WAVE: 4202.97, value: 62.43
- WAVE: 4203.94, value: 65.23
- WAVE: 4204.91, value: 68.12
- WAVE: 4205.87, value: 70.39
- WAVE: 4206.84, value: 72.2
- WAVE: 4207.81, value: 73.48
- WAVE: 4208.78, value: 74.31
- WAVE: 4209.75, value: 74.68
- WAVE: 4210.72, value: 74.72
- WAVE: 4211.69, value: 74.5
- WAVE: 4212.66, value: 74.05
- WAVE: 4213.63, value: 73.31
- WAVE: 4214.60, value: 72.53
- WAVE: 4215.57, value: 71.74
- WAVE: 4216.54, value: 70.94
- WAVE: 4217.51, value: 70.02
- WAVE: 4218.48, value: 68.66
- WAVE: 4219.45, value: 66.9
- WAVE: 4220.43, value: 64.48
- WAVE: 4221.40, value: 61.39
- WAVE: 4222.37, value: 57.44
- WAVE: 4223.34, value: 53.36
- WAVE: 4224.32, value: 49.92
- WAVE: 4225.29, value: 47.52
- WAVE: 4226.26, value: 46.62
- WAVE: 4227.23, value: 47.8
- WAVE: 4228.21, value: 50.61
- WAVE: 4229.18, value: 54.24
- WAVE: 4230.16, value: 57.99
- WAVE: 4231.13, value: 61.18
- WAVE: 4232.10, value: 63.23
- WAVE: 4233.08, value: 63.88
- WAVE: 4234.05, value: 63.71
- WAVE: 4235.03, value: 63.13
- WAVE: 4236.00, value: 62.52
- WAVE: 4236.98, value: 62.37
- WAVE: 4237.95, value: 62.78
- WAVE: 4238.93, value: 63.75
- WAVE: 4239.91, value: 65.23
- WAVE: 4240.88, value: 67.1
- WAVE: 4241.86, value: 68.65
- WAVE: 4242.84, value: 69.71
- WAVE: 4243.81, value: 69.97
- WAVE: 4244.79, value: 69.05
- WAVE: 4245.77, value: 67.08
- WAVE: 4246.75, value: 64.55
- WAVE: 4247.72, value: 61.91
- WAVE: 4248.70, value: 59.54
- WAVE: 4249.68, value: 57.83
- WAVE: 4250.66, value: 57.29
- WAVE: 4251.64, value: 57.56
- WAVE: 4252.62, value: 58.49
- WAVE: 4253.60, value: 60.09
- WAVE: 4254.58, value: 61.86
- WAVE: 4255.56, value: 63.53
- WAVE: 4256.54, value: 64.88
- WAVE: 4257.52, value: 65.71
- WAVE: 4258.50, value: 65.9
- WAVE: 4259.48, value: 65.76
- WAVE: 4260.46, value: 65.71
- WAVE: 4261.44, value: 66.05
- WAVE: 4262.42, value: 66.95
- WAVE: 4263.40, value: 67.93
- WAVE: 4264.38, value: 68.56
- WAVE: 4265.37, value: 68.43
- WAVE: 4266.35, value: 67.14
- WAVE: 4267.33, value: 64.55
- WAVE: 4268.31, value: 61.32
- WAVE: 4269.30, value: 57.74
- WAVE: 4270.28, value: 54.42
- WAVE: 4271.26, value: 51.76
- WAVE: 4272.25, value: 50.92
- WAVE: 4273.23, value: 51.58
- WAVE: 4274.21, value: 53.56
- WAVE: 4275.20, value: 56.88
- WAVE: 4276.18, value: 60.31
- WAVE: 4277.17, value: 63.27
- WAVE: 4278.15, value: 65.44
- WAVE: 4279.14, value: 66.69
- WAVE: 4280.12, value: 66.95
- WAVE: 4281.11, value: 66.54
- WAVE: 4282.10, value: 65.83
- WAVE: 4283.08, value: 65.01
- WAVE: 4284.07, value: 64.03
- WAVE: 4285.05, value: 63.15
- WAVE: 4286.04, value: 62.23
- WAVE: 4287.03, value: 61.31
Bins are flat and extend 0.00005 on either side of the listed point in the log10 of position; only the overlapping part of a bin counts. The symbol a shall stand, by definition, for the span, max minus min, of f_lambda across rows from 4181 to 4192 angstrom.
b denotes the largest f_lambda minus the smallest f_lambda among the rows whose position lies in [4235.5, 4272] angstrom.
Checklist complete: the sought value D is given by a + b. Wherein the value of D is 25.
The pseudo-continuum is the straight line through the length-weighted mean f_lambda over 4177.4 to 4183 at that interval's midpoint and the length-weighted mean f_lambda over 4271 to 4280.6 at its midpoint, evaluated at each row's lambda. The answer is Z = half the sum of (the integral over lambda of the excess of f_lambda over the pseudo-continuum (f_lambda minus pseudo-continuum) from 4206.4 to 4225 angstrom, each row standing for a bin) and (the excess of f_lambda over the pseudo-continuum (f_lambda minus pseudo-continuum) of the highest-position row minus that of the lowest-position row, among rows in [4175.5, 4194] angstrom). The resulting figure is 41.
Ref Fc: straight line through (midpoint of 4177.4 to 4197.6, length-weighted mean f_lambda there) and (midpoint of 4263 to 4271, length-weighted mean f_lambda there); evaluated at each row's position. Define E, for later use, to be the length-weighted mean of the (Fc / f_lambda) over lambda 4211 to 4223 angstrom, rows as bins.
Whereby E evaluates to 0.96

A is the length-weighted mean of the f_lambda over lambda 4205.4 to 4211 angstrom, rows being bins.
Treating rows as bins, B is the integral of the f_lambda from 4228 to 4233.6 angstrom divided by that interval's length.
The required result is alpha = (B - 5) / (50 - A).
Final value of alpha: -2.3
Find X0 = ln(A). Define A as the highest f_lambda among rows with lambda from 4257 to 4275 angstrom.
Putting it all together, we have 4.23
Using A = 68.56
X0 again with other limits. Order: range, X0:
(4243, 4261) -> 4.25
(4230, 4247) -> 4.25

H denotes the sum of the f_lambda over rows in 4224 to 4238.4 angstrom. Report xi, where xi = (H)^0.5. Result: 29.3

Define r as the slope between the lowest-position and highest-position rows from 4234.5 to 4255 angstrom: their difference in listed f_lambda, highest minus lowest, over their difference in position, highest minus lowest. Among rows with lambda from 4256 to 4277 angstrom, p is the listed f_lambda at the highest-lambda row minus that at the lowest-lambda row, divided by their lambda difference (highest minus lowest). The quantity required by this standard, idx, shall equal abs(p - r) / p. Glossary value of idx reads -0.7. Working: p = -0.2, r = -0.06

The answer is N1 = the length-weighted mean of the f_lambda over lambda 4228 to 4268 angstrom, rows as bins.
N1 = 63.7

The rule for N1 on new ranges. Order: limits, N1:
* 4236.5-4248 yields 66.1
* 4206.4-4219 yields 72.7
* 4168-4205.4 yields 64.7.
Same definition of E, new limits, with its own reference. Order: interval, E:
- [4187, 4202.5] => 1.04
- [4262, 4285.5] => 1.03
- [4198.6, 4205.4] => 1.08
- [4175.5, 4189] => 1.02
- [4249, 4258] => 1.05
